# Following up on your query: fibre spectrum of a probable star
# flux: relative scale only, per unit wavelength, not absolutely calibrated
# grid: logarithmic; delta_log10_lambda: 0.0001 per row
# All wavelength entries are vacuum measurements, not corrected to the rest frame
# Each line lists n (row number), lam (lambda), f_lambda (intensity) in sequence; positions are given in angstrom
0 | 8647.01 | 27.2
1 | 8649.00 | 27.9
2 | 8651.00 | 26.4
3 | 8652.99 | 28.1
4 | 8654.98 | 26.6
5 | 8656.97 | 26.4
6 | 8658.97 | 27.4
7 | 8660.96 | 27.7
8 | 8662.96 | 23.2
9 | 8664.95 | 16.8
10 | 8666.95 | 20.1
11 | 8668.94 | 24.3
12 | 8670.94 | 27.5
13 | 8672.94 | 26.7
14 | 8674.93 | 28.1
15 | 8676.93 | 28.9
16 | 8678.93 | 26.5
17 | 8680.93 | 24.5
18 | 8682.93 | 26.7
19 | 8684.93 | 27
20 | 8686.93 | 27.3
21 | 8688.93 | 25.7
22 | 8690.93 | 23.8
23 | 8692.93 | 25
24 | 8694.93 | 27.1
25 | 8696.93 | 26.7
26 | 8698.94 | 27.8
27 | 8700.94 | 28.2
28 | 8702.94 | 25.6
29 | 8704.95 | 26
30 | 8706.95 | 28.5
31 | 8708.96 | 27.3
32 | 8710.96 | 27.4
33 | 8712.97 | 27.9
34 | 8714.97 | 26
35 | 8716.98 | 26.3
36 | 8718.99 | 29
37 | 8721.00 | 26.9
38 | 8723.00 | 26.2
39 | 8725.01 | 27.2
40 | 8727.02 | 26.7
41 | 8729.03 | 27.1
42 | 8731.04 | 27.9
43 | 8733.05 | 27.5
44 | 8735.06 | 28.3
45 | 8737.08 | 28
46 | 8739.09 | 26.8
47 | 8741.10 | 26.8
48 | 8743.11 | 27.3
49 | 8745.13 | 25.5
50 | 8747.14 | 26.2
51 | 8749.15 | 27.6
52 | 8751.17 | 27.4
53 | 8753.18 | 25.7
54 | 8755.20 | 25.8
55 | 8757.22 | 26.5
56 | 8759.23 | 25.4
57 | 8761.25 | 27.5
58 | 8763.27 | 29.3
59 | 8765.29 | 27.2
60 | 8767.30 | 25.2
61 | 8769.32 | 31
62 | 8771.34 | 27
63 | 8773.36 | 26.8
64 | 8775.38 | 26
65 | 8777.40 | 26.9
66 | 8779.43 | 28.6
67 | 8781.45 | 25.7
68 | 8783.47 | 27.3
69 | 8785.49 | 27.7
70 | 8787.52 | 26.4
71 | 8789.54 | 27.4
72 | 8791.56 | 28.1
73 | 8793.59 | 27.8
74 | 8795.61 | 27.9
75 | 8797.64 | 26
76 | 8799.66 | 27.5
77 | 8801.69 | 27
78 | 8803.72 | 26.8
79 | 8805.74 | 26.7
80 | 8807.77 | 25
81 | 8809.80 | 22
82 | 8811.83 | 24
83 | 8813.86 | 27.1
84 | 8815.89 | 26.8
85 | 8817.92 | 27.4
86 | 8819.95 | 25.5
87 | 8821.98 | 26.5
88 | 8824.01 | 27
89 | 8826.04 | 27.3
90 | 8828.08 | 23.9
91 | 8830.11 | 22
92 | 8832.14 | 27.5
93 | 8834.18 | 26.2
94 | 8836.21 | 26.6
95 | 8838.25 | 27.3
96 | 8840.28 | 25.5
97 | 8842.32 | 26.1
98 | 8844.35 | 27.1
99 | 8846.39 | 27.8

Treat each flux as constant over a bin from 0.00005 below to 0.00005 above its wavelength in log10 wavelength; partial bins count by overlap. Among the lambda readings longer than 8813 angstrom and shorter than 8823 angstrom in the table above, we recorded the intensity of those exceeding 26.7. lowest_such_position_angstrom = 8813.86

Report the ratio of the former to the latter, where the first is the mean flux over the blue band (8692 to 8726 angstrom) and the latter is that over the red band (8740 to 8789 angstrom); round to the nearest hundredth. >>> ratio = 1.00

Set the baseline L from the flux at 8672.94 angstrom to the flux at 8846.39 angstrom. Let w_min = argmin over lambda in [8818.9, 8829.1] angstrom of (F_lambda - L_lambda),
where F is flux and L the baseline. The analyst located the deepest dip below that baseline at 8828.08 angstrom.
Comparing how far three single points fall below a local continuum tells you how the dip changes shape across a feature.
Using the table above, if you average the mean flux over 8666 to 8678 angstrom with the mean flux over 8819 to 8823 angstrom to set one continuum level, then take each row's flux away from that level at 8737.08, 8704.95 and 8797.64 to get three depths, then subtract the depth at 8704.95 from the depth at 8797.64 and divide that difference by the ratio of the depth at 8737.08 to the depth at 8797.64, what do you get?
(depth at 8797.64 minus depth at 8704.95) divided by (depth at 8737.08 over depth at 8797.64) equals 0.00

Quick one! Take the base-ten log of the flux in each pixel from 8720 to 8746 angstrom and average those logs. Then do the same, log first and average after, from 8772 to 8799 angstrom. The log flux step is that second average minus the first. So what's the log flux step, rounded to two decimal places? 0.00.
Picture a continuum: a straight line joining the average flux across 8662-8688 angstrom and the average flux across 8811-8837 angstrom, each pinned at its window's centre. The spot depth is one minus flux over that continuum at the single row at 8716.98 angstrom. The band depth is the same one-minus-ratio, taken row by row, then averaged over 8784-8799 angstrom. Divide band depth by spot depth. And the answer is 1.7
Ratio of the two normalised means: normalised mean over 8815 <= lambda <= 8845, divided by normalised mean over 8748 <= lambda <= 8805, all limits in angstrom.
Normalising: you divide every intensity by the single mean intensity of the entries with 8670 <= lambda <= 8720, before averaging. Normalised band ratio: 0.965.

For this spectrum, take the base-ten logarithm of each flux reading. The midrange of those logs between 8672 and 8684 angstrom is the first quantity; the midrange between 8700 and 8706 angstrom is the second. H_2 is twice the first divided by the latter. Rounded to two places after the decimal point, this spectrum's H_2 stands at 1.99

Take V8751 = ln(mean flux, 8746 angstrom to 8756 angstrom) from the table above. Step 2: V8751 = 3.28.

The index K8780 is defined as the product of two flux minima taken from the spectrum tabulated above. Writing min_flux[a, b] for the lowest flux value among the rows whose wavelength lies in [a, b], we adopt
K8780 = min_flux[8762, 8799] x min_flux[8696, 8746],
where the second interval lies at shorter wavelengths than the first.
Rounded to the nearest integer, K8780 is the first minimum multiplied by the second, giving 643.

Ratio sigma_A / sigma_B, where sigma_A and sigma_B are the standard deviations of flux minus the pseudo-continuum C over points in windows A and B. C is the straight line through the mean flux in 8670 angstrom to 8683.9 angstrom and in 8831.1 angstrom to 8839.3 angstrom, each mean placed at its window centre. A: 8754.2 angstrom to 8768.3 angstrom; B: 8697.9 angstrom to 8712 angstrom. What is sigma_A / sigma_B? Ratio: 1.33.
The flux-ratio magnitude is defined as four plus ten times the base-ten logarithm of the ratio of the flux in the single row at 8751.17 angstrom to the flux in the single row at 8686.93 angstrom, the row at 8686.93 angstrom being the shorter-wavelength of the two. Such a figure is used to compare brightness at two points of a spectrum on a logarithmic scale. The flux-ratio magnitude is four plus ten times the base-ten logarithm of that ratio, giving 4.02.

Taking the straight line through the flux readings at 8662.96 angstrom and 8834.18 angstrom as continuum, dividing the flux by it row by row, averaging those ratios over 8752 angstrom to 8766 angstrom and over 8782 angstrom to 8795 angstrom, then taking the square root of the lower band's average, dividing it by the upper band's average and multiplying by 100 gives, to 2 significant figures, 96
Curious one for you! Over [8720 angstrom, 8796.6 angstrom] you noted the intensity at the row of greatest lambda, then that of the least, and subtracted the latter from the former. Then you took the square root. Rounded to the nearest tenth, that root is 1.0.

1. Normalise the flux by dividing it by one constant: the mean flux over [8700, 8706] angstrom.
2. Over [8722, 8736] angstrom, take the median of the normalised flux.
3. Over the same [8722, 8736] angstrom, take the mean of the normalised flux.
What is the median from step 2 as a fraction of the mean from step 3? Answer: 1.00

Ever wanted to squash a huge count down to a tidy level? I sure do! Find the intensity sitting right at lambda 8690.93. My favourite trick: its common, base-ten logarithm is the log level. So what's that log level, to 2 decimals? 1.38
